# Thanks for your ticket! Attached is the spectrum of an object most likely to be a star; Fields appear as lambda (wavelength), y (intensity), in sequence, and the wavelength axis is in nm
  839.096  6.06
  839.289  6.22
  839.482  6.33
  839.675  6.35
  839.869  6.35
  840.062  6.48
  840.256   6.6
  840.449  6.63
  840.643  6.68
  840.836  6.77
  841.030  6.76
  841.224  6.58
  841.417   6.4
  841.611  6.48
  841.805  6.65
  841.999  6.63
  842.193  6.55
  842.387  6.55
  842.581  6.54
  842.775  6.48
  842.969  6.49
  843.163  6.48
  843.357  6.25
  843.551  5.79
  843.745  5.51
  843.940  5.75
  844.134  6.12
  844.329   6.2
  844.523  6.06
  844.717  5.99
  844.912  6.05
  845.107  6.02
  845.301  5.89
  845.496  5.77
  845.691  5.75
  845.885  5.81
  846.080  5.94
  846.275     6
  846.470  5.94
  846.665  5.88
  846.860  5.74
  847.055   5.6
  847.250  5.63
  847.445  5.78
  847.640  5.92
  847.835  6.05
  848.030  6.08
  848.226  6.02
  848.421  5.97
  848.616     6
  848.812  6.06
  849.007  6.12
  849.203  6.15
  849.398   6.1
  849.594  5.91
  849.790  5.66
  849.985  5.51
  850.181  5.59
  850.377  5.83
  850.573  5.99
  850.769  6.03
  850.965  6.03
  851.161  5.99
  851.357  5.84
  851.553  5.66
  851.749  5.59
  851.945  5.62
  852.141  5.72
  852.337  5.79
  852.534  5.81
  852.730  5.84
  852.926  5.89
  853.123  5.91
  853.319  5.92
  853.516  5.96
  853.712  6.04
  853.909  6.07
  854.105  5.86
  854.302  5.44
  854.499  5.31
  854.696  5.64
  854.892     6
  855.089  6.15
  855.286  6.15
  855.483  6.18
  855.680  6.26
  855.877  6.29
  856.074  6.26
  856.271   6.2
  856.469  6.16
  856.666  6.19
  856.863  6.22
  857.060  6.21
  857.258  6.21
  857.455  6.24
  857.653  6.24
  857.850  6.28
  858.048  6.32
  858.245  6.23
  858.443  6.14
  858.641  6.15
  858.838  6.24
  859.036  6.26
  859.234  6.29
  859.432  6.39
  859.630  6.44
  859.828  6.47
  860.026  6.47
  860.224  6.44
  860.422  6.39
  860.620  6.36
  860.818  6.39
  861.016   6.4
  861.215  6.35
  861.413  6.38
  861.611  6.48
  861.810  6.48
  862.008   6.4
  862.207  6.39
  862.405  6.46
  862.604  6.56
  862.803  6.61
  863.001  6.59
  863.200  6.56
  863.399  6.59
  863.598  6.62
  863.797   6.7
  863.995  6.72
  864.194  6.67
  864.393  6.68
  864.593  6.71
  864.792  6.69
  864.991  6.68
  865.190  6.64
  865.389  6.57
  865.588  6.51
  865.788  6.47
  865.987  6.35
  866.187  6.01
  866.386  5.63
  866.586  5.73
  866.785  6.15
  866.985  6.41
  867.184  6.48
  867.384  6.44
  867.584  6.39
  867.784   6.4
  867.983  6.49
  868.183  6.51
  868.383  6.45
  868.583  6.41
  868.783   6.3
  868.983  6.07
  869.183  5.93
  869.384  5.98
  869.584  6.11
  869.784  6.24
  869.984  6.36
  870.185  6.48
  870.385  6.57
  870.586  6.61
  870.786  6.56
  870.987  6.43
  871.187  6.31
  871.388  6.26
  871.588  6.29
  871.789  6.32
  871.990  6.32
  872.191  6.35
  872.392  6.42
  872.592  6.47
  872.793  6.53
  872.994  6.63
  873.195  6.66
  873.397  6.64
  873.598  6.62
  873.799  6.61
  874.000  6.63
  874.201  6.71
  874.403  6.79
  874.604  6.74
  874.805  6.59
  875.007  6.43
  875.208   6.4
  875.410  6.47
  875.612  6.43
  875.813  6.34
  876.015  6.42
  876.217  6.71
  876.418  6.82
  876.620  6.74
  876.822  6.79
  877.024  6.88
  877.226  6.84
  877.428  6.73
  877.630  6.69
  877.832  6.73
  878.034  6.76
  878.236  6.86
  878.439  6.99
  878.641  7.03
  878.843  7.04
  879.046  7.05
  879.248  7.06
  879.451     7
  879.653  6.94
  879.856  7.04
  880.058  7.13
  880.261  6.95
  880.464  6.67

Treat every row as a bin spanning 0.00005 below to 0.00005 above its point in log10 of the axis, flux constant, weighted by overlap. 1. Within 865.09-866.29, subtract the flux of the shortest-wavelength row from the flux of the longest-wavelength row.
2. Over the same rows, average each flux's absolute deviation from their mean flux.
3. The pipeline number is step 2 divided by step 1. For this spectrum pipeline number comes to -0.26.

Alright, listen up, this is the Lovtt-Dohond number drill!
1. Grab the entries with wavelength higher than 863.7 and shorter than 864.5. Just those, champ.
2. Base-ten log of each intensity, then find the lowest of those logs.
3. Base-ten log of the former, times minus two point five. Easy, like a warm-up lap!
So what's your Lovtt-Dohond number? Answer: 0.21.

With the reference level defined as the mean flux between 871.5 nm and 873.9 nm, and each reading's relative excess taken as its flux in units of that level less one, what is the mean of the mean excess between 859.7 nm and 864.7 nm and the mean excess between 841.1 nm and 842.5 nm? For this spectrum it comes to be 0.01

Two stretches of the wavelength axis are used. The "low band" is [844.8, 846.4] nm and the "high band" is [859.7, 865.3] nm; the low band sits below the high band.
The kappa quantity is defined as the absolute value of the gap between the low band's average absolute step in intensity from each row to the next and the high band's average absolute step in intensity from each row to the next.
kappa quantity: 0.04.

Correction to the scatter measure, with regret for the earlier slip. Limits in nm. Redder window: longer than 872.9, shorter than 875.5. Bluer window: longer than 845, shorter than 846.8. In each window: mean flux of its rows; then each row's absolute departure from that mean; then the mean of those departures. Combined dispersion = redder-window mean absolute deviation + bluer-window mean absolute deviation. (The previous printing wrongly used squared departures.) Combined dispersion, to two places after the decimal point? 0.16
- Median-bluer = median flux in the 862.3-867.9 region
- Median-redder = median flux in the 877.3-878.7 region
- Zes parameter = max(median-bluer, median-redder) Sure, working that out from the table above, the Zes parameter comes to 6.76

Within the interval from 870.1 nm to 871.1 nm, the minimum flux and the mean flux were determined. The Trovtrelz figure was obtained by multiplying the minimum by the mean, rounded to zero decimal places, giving 42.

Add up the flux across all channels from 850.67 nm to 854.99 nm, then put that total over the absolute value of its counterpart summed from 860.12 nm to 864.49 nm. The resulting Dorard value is 0.89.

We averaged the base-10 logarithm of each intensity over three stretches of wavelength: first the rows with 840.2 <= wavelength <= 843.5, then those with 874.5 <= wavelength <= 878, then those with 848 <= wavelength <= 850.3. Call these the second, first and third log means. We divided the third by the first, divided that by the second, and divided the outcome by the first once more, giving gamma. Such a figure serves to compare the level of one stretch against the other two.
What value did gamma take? 1.40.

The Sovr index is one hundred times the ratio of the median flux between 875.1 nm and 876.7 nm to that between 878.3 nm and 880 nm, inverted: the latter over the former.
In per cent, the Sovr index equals 109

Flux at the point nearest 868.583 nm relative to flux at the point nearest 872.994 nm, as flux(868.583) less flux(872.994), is -0.22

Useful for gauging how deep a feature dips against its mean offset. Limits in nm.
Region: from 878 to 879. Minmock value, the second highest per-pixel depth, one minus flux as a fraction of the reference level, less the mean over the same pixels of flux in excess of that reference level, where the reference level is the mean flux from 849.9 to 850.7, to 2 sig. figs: -1.4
